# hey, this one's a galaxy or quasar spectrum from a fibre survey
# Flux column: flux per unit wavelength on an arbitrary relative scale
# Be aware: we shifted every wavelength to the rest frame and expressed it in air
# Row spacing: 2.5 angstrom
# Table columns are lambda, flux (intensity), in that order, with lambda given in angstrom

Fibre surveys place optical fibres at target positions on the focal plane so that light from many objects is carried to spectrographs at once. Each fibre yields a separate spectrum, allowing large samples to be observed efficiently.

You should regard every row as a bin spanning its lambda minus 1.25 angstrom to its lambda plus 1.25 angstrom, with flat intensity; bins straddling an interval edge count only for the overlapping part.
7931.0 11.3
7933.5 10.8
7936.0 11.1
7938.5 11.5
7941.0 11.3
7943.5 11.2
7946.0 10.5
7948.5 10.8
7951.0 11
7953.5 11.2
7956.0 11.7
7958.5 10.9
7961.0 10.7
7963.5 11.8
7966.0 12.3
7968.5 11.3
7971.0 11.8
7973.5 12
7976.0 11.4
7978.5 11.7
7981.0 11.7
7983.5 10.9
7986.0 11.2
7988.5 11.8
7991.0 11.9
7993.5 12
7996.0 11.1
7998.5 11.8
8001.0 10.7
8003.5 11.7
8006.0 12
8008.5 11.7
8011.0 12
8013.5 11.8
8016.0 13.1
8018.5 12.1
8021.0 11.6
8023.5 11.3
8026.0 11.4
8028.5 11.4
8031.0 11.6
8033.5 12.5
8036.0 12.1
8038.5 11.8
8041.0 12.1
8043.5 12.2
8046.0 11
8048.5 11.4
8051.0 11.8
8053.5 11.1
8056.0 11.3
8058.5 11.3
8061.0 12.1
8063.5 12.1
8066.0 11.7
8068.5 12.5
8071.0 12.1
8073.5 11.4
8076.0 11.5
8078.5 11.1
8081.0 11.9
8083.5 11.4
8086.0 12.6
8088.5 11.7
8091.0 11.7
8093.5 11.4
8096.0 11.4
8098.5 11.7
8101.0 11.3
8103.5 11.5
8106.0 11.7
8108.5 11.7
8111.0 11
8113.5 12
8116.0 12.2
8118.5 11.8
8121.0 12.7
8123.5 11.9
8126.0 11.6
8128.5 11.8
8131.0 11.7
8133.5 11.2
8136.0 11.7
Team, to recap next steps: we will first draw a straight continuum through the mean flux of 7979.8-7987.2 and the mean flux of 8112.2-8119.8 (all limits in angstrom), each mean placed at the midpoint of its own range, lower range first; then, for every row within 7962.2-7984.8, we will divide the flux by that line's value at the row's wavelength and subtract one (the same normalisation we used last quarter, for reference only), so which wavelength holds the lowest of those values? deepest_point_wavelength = 7983.5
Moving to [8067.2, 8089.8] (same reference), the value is 8078.5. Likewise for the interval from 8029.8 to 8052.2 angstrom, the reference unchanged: 8046.0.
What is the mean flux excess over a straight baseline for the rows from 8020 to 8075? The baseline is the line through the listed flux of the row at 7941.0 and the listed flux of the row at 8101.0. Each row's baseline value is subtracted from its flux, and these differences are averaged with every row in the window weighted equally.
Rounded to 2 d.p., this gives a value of 0.42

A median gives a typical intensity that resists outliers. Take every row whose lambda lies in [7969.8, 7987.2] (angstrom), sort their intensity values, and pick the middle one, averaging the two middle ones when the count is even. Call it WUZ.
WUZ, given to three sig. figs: 11.7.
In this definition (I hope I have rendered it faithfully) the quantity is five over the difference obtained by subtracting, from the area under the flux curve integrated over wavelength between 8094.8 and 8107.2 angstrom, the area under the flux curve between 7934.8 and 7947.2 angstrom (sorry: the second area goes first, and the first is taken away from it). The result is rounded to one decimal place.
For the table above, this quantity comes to -1.0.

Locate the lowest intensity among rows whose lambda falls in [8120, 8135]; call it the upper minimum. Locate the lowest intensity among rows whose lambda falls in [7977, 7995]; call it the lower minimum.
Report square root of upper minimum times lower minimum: 11.0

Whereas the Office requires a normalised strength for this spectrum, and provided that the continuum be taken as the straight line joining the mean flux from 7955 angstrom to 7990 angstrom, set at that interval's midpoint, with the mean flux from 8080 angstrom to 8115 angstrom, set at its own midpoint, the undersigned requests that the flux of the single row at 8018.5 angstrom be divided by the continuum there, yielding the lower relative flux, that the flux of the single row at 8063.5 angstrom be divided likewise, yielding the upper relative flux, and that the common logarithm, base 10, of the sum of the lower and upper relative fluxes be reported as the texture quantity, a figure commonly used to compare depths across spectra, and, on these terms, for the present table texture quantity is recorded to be 0.320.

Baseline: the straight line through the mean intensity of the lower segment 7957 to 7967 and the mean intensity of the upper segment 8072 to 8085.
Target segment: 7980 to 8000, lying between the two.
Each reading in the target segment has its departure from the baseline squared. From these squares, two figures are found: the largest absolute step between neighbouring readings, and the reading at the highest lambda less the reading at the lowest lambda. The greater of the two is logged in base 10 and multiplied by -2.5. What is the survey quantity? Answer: 1.6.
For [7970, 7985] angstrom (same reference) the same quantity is 1.2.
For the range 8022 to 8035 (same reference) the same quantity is -0.1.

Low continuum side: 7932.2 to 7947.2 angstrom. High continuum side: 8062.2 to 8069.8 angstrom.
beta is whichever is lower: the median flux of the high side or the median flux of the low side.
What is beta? 11.15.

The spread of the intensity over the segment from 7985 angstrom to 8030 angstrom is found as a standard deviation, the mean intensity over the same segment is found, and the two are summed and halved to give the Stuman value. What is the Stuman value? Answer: 6.10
